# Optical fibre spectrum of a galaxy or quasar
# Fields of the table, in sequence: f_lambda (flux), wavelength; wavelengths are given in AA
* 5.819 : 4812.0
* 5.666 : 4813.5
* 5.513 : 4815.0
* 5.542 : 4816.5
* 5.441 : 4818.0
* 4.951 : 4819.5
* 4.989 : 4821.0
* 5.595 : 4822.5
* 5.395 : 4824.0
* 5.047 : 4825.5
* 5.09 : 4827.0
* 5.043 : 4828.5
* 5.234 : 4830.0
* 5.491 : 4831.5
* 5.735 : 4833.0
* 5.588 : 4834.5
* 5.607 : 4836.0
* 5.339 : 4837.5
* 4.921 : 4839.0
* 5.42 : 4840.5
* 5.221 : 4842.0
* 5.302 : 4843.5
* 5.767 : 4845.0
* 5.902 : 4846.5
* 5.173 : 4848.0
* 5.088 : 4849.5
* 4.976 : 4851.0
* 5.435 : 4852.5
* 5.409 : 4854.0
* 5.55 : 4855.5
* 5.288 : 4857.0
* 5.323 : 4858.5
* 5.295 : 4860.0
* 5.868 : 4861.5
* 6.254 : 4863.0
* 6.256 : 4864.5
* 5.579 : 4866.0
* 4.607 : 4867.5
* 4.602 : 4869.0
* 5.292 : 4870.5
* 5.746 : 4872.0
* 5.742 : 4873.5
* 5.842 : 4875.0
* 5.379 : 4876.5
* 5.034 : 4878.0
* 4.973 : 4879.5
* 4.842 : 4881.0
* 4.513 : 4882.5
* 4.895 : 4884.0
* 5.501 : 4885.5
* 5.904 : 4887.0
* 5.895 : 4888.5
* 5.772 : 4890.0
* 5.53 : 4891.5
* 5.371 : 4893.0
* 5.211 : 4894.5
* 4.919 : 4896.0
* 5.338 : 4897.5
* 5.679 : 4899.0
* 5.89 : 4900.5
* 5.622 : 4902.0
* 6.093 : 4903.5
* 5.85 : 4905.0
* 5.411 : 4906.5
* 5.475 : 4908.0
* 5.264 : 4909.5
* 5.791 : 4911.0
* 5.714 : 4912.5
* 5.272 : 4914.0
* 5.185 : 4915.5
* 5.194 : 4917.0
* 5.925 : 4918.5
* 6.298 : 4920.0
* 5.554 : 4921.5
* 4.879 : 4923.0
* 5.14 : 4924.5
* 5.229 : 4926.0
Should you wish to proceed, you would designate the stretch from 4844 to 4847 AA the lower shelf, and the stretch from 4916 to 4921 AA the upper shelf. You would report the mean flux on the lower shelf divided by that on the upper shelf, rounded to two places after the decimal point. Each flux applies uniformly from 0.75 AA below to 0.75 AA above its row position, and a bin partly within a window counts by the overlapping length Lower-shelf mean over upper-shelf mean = 1.00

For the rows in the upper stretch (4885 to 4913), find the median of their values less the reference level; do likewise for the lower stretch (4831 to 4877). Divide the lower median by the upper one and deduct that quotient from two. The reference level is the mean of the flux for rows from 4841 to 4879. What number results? 2.1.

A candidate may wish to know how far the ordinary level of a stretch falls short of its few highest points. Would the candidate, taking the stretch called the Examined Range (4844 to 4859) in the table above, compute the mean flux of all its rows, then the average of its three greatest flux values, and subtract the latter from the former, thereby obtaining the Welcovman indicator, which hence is -0.35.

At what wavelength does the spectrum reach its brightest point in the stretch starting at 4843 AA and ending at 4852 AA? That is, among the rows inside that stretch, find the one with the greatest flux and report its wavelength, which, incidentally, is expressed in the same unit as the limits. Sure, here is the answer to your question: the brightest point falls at 4846.5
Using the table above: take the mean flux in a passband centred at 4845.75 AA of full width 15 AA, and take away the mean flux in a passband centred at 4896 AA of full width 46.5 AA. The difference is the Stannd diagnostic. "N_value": -0.13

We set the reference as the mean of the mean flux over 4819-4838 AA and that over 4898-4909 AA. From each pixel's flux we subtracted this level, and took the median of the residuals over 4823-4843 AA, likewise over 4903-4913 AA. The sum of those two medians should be 0.0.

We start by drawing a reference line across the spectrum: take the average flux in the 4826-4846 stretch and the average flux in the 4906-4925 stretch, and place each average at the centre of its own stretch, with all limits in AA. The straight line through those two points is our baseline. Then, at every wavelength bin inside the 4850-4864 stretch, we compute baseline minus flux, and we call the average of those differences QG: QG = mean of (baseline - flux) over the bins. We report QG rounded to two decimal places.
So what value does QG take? -0.10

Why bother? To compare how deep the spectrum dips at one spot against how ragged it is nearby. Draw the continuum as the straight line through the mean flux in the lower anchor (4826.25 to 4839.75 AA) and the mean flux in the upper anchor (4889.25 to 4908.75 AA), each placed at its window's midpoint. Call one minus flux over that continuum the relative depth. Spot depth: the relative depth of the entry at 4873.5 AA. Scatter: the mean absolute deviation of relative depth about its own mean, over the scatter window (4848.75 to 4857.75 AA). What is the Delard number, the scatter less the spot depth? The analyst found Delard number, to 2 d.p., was 0.08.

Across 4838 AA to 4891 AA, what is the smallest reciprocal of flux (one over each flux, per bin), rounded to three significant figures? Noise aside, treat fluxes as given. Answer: 0.160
